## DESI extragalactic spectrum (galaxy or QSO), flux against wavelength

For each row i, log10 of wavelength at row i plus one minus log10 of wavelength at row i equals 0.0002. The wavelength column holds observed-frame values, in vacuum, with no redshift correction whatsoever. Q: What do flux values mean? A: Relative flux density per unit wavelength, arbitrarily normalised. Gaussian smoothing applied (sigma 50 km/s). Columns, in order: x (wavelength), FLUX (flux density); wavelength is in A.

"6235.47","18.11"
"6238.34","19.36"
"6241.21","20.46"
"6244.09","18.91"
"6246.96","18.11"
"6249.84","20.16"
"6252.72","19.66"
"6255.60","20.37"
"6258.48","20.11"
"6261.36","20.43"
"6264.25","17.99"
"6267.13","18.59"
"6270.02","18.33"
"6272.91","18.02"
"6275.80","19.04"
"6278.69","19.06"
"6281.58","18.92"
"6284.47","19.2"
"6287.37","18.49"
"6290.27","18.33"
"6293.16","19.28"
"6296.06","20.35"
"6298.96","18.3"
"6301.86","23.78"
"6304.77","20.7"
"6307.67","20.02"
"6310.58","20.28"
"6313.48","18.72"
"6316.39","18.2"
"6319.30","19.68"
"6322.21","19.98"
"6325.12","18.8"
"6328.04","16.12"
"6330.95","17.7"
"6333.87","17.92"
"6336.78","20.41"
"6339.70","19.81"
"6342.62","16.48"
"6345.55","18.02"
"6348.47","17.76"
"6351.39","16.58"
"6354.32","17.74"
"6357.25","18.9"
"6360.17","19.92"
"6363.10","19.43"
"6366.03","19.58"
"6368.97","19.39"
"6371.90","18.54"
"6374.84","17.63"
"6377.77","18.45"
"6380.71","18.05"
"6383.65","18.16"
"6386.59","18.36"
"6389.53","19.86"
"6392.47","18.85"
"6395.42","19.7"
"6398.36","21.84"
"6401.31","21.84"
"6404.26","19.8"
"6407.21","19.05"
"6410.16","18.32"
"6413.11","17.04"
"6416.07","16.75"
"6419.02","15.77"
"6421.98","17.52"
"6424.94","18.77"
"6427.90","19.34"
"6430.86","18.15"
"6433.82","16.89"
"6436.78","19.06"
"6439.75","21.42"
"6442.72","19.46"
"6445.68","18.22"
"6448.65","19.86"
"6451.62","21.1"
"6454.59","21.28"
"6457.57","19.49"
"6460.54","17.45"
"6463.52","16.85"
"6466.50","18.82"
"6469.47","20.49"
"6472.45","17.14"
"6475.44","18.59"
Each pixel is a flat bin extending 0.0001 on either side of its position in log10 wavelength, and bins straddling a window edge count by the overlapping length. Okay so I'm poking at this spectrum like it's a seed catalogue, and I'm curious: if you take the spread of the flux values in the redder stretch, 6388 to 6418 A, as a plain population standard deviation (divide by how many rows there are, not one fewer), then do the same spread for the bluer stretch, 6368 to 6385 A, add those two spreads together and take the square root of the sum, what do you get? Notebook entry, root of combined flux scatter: 1.47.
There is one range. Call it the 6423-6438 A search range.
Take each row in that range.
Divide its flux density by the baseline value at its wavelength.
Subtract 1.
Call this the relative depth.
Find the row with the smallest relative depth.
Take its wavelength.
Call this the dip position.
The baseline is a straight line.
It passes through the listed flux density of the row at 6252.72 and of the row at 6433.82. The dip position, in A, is 6433.82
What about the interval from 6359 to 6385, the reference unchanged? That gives 6374.84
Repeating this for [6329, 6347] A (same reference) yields 6342.62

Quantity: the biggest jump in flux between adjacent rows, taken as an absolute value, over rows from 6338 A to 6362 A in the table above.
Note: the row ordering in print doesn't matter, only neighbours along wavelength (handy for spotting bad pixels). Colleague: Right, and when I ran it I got 3.3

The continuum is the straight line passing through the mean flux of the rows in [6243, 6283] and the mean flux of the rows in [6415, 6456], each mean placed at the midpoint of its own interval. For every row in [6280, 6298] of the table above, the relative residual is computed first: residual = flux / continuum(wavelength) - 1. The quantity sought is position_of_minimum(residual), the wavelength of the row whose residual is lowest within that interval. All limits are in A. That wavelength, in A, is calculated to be 6290.27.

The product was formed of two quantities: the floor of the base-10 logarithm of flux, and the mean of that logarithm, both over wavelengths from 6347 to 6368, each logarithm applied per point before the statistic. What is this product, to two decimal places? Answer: 1.55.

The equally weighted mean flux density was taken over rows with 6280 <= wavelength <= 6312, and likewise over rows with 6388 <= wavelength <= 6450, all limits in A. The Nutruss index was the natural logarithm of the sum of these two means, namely 3.656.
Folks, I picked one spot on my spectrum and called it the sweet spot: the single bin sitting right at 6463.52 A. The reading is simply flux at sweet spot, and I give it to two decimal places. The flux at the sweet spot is 16.85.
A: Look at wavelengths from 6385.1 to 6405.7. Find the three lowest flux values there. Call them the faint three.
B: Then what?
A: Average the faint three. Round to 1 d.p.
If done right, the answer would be 19.0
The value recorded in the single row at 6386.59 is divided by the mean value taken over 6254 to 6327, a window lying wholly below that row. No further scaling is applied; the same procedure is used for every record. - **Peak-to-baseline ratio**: 0.95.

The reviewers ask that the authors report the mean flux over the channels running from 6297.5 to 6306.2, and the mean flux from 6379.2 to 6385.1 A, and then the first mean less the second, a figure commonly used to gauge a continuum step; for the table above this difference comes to 2.8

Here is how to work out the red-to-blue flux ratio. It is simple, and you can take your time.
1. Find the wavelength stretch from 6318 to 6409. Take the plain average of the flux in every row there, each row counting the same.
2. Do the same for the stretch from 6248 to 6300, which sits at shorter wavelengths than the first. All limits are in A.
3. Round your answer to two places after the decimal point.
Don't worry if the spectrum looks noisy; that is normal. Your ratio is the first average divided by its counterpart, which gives 0.98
